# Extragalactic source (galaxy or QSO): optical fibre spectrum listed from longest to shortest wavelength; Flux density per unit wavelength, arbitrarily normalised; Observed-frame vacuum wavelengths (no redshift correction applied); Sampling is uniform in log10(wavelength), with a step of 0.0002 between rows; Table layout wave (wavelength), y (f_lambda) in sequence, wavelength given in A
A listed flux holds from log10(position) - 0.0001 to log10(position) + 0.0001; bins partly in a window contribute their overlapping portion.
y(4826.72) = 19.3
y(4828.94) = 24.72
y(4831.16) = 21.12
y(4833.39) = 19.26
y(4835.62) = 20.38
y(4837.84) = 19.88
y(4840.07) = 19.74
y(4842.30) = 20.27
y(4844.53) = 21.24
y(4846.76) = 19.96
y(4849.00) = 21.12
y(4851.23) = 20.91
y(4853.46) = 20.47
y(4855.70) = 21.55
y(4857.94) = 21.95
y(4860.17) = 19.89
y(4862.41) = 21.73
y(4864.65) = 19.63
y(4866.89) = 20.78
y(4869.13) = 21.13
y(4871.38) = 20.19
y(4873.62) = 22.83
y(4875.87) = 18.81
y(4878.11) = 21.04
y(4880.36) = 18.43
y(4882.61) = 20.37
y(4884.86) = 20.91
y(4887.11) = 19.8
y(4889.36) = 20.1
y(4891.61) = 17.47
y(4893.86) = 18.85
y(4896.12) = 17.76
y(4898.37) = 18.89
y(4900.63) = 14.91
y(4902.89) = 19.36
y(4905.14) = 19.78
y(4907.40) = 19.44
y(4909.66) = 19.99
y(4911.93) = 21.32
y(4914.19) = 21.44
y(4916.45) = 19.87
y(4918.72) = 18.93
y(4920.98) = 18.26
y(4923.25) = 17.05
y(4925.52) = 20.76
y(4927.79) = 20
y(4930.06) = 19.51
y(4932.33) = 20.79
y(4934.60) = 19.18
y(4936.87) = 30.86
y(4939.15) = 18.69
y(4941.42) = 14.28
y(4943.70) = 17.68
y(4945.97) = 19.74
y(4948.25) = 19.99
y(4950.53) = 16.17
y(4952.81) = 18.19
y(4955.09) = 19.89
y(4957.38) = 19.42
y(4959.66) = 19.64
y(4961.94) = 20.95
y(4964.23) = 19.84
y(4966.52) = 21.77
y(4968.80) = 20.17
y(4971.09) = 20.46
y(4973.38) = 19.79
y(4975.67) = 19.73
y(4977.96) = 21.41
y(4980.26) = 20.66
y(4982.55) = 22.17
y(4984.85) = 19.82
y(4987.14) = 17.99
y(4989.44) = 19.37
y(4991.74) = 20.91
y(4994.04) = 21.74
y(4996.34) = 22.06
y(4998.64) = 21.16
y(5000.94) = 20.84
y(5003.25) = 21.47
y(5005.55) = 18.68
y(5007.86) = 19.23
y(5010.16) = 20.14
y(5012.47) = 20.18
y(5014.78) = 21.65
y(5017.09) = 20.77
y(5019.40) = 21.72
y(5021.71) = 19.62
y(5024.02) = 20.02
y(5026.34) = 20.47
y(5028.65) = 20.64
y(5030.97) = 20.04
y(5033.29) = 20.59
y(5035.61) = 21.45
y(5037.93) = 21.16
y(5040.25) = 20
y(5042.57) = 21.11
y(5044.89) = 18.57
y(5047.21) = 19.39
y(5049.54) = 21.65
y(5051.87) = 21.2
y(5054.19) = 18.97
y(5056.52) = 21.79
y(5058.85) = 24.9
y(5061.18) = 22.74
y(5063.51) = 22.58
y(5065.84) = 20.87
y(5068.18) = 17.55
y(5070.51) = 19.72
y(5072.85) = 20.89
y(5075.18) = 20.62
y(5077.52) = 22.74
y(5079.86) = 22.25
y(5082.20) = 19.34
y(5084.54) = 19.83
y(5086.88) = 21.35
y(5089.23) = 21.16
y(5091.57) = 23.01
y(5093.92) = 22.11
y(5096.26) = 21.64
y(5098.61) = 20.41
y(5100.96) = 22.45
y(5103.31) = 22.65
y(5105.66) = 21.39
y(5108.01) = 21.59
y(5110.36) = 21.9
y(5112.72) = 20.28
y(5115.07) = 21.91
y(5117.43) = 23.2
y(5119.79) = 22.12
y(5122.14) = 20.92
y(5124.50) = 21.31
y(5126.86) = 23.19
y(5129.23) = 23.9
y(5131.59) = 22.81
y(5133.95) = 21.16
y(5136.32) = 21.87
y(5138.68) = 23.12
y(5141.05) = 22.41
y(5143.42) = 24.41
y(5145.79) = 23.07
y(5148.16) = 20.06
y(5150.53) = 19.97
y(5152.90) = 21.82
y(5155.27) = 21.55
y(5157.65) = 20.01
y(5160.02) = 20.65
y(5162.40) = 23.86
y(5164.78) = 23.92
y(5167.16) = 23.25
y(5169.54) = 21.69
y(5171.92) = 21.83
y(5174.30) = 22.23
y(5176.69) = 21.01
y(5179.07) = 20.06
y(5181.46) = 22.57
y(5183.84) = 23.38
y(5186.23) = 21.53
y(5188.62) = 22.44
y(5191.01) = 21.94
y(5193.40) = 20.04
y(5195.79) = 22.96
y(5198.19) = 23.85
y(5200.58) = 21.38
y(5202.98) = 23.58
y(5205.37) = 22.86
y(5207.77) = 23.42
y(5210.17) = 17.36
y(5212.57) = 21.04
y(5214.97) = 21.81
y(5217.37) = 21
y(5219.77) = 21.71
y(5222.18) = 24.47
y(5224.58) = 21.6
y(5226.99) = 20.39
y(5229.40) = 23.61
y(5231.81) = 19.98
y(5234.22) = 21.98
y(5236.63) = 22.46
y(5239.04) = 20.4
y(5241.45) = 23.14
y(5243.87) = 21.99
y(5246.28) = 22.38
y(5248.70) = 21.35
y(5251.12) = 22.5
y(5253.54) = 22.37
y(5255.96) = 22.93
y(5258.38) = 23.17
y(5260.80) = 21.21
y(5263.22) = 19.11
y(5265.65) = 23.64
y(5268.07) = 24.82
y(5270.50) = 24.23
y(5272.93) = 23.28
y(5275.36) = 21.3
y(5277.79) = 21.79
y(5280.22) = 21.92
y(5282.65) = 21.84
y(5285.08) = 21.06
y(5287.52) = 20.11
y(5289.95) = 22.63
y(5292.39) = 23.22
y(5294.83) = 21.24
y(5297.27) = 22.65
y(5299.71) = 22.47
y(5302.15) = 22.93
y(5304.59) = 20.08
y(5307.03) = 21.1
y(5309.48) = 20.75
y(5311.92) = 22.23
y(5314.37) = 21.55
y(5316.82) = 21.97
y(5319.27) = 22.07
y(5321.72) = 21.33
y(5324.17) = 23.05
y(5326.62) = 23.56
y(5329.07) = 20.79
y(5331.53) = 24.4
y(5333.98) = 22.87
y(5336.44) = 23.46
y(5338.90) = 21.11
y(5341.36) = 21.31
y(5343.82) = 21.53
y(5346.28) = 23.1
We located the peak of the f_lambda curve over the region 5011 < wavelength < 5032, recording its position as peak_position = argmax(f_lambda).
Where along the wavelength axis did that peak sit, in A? 5019.40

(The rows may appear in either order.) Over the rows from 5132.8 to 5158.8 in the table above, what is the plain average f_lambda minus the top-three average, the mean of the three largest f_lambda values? -1.8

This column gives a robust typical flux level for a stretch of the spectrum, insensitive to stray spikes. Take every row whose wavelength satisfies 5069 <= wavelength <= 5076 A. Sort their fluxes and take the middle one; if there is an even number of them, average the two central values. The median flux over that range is 20.6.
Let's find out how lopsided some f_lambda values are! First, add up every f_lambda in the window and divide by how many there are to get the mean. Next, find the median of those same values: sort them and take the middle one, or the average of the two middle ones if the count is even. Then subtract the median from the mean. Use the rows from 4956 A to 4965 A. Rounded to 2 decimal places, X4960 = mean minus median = 0.22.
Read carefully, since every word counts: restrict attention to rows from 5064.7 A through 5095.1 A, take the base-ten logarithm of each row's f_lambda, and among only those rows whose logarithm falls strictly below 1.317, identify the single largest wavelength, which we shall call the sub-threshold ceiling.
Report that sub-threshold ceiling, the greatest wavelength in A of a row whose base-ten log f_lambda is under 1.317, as 5084.54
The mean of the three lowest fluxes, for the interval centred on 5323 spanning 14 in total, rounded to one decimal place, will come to 21.4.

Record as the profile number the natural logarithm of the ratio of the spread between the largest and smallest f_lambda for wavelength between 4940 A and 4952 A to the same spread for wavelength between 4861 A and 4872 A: 1.0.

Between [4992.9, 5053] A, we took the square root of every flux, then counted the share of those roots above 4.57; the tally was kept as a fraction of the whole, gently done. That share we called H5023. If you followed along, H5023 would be 0.42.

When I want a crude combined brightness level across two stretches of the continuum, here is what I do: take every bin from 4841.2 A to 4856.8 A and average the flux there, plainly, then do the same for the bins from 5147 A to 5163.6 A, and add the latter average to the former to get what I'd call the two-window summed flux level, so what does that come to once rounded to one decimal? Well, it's 41.9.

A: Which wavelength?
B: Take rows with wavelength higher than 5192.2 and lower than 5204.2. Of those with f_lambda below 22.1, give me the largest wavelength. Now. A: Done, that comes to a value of 5200.58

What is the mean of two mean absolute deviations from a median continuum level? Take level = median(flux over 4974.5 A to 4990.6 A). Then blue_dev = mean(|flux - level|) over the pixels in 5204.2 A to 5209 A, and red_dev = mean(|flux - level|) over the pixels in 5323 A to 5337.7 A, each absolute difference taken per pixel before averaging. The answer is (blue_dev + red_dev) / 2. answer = 3.3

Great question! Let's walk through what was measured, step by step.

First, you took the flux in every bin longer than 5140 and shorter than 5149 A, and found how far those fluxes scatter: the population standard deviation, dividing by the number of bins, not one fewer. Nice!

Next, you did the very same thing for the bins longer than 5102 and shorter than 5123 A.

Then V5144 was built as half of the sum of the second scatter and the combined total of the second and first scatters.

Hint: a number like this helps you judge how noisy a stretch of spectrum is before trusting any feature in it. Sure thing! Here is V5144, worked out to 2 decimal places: 1.61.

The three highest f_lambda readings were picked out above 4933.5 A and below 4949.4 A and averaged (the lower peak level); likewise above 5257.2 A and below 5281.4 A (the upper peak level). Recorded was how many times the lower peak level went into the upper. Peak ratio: 1.03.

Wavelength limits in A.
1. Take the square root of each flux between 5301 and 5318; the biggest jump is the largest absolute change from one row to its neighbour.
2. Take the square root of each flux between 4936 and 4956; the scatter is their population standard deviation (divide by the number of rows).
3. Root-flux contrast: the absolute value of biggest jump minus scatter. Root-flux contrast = 0.156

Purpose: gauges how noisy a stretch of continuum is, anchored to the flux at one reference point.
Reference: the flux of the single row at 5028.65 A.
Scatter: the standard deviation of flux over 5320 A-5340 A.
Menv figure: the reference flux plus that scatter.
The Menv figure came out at 22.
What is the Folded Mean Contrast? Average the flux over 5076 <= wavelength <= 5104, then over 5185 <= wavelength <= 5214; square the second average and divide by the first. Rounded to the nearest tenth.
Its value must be 22.2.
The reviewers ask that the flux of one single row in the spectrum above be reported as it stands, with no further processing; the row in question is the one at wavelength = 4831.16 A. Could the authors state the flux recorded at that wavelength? 21.12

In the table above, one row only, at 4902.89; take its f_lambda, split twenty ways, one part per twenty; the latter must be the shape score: 0.97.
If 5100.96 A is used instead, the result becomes 1.12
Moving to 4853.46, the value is 1.02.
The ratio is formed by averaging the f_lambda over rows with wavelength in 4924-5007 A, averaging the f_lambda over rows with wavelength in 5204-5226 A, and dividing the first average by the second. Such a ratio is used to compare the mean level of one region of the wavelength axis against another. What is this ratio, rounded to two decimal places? 0.93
